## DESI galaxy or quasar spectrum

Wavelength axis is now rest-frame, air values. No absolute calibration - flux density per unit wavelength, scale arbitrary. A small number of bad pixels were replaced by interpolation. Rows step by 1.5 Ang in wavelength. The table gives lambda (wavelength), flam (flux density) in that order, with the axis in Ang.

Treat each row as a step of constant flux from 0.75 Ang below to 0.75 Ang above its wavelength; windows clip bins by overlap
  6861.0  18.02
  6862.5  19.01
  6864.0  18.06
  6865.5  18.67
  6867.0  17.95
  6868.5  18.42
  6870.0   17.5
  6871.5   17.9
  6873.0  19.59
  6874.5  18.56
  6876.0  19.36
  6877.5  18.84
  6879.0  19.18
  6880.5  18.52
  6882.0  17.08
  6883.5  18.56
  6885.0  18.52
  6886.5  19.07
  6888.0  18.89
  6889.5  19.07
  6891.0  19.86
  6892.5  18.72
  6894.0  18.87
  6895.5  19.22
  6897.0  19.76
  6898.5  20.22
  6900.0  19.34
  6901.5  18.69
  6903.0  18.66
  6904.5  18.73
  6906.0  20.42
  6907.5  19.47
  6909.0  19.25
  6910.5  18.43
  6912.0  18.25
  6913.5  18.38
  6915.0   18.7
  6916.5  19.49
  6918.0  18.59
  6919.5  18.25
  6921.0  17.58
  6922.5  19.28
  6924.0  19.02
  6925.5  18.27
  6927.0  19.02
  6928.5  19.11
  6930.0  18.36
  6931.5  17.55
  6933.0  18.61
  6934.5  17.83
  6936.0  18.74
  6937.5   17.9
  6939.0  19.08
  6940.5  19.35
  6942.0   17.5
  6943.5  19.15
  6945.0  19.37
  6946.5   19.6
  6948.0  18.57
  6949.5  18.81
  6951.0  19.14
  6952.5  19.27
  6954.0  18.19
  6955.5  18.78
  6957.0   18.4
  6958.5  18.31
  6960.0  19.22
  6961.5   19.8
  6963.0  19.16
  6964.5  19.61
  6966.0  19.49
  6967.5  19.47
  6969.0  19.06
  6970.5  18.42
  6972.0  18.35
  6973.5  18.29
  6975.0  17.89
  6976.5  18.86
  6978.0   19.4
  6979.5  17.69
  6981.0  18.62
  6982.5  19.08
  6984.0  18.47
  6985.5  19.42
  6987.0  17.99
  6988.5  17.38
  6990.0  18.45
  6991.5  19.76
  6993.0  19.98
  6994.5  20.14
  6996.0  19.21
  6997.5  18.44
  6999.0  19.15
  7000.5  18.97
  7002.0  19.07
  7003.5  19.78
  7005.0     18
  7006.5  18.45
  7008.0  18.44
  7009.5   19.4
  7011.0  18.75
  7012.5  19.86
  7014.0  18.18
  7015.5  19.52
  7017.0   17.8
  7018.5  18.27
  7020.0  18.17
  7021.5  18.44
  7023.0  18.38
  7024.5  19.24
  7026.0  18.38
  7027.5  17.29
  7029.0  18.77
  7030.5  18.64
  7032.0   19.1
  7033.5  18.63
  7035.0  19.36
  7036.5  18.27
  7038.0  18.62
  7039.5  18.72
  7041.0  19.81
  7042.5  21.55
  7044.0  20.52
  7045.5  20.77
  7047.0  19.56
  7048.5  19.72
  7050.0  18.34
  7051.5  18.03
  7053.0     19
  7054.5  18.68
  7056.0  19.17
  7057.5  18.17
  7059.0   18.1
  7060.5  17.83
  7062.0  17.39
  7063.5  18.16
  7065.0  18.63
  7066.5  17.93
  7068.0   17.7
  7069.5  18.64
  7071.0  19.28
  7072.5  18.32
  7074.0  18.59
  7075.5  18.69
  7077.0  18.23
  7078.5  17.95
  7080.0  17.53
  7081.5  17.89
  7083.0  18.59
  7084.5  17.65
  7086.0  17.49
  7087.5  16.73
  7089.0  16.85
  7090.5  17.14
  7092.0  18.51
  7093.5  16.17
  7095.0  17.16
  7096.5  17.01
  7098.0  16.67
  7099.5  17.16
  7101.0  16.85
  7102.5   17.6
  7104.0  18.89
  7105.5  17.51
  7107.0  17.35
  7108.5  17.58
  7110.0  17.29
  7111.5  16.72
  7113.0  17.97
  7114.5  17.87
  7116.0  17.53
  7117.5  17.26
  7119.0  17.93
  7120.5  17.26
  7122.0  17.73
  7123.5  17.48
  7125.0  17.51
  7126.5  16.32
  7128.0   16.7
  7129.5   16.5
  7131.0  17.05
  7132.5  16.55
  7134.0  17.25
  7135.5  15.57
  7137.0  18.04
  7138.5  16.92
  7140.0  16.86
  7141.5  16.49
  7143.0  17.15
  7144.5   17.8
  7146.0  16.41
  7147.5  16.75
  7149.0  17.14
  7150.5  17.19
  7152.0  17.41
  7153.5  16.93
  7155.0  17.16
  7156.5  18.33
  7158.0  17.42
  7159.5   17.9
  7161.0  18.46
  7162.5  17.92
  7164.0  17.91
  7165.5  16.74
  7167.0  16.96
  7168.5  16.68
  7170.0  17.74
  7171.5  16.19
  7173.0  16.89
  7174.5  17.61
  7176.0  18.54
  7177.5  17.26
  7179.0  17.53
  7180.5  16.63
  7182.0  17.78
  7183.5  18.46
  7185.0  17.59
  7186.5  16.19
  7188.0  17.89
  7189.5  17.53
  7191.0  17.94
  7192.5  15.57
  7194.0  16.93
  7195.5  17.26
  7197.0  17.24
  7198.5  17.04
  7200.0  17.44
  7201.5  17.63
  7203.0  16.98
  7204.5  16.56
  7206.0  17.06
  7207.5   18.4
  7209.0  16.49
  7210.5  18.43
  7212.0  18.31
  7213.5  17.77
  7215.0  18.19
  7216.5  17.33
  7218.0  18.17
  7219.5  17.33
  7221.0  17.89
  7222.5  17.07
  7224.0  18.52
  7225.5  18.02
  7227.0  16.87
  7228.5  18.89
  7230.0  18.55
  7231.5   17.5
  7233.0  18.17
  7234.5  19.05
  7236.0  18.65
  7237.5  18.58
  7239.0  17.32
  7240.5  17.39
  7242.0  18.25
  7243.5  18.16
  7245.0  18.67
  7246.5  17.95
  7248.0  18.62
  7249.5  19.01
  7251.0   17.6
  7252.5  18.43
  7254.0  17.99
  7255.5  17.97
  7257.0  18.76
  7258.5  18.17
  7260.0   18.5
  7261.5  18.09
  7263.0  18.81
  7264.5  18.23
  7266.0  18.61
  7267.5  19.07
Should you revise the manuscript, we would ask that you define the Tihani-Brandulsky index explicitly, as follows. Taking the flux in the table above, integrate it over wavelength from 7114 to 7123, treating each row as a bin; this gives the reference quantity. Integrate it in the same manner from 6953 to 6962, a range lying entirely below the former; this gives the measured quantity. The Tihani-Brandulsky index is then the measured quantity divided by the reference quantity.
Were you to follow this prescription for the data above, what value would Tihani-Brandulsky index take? 1.07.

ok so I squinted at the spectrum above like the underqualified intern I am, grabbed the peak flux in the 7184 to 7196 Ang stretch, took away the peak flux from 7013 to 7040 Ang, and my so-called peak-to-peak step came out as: -1.6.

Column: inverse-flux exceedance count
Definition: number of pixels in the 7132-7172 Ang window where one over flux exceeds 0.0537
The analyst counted 27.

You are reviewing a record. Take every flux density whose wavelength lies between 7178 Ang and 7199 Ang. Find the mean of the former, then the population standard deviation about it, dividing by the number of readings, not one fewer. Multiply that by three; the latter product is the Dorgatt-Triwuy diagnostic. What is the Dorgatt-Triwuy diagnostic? 2.2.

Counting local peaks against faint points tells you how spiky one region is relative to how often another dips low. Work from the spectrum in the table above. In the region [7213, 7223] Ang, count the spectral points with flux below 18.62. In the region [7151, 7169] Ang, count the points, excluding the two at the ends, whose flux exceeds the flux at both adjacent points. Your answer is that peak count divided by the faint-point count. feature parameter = 0.43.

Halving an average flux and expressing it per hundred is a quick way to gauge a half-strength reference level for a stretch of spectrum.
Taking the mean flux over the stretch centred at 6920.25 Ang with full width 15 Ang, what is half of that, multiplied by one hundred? 933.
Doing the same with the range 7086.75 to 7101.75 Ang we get 851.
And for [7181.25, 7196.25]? 866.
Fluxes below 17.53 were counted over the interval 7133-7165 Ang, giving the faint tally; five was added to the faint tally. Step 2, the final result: 19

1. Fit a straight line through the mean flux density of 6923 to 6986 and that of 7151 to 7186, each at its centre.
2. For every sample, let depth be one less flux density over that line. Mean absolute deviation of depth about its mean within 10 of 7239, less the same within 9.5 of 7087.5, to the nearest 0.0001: -0.0036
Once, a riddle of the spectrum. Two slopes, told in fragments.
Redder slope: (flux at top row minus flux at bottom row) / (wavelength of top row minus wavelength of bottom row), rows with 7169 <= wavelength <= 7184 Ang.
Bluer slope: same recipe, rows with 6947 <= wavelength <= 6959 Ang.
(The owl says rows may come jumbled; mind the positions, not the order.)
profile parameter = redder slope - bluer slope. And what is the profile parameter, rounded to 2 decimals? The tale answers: 0.08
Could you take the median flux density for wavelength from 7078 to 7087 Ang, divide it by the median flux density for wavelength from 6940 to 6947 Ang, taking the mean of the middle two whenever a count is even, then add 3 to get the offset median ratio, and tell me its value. 3.92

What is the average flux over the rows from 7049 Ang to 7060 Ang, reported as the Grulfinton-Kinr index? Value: 18.5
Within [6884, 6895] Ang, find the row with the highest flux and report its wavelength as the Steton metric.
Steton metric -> 6891.0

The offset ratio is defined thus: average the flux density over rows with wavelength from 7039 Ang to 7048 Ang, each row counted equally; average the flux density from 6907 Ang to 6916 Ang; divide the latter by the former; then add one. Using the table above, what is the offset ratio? 1.93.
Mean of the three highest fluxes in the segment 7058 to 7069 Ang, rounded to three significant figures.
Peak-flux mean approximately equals 18.3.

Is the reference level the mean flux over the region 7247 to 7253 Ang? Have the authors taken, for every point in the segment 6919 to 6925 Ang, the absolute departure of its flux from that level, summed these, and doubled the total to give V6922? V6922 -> 4.9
